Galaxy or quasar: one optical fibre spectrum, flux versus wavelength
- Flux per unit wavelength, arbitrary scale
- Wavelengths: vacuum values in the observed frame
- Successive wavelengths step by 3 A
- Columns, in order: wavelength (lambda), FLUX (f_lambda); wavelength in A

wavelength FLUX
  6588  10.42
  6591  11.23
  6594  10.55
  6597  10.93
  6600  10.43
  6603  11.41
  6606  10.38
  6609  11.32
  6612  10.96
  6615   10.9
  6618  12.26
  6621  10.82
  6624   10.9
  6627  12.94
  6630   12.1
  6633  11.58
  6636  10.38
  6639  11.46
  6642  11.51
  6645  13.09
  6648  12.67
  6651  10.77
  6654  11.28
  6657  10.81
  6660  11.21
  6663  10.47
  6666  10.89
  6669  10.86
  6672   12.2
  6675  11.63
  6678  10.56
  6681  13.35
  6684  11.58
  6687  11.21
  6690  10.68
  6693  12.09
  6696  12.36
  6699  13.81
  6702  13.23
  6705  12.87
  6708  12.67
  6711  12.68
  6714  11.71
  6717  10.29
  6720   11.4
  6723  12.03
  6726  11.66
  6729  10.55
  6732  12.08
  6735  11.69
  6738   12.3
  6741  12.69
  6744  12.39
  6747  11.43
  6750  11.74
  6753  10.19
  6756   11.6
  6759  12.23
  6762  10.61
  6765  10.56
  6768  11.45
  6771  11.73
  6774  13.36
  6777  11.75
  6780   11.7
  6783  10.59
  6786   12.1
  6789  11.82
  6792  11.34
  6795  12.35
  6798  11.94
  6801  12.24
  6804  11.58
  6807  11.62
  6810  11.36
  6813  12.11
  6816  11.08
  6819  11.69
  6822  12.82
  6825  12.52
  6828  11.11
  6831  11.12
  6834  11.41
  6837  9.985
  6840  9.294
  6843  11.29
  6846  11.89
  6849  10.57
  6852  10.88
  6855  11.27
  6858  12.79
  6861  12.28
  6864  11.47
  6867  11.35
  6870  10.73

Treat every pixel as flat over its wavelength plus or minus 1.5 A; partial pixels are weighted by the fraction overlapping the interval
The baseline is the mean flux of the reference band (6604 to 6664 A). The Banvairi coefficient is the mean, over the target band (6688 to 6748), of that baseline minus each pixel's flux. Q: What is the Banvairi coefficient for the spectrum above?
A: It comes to -0.6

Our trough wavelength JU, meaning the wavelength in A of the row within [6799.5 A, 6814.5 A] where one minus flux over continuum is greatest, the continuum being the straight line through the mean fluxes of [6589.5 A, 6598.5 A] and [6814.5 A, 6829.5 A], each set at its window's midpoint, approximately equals 6810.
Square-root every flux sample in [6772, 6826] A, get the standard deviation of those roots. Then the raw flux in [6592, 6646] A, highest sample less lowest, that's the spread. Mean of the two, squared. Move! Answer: 1.96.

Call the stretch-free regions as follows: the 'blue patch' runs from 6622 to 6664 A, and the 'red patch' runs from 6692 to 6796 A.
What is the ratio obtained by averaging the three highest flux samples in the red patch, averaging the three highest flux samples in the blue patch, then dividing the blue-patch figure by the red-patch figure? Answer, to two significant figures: 0.96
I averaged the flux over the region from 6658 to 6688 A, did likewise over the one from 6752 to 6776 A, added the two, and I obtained 22.9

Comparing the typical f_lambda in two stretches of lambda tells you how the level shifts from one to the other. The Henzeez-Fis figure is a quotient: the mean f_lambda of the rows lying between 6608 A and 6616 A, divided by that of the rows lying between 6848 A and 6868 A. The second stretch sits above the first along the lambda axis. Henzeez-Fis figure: 0.96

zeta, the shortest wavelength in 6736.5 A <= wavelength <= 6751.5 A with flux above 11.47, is 6738 A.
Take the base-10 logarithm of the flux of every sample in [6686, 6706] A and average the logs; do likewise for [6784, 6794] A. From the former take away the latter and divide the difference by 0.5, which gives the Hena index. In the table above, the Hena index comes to 0.04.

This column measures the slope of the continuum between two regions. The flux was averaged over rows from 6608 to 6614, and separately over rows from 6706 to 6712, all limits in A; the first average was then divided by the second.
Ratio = 0.88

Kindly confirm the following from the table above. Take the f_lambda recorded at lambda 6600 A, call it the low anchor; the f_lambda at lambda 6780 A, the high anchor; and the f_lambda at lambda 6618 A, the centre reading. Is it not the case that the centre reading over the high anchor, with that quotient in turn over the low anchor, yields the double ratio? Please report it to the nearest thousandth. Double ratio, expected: 0.100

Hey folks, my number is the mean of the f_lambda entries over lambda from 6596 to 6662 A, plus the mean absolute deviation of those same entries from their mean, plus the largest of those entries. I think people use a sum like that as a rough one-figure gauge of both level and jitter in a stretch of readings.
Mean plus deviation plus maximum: 25.1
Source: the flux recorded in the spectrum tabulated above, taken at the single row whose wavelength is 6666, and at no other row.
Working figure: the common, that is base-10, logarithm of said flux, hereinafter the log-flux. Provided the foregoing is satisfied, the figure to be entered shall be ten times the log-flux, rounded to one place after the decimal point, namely 10.4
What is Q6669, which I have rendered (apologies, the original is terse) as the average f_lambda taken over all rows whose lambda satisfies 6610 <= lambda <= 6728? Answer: 11.7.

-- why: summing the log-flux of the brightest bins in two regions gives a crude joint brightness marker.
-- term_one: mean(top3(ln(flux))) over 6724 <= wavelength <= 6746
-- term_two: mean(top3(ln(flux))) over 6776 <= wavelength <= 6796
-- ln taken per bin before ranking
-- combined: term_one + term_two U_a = 5.01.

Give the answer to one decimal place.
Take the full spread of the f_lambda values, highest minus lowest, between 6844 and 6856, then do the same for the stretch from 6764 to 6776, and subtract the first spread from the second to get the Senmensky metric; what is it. 1.5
